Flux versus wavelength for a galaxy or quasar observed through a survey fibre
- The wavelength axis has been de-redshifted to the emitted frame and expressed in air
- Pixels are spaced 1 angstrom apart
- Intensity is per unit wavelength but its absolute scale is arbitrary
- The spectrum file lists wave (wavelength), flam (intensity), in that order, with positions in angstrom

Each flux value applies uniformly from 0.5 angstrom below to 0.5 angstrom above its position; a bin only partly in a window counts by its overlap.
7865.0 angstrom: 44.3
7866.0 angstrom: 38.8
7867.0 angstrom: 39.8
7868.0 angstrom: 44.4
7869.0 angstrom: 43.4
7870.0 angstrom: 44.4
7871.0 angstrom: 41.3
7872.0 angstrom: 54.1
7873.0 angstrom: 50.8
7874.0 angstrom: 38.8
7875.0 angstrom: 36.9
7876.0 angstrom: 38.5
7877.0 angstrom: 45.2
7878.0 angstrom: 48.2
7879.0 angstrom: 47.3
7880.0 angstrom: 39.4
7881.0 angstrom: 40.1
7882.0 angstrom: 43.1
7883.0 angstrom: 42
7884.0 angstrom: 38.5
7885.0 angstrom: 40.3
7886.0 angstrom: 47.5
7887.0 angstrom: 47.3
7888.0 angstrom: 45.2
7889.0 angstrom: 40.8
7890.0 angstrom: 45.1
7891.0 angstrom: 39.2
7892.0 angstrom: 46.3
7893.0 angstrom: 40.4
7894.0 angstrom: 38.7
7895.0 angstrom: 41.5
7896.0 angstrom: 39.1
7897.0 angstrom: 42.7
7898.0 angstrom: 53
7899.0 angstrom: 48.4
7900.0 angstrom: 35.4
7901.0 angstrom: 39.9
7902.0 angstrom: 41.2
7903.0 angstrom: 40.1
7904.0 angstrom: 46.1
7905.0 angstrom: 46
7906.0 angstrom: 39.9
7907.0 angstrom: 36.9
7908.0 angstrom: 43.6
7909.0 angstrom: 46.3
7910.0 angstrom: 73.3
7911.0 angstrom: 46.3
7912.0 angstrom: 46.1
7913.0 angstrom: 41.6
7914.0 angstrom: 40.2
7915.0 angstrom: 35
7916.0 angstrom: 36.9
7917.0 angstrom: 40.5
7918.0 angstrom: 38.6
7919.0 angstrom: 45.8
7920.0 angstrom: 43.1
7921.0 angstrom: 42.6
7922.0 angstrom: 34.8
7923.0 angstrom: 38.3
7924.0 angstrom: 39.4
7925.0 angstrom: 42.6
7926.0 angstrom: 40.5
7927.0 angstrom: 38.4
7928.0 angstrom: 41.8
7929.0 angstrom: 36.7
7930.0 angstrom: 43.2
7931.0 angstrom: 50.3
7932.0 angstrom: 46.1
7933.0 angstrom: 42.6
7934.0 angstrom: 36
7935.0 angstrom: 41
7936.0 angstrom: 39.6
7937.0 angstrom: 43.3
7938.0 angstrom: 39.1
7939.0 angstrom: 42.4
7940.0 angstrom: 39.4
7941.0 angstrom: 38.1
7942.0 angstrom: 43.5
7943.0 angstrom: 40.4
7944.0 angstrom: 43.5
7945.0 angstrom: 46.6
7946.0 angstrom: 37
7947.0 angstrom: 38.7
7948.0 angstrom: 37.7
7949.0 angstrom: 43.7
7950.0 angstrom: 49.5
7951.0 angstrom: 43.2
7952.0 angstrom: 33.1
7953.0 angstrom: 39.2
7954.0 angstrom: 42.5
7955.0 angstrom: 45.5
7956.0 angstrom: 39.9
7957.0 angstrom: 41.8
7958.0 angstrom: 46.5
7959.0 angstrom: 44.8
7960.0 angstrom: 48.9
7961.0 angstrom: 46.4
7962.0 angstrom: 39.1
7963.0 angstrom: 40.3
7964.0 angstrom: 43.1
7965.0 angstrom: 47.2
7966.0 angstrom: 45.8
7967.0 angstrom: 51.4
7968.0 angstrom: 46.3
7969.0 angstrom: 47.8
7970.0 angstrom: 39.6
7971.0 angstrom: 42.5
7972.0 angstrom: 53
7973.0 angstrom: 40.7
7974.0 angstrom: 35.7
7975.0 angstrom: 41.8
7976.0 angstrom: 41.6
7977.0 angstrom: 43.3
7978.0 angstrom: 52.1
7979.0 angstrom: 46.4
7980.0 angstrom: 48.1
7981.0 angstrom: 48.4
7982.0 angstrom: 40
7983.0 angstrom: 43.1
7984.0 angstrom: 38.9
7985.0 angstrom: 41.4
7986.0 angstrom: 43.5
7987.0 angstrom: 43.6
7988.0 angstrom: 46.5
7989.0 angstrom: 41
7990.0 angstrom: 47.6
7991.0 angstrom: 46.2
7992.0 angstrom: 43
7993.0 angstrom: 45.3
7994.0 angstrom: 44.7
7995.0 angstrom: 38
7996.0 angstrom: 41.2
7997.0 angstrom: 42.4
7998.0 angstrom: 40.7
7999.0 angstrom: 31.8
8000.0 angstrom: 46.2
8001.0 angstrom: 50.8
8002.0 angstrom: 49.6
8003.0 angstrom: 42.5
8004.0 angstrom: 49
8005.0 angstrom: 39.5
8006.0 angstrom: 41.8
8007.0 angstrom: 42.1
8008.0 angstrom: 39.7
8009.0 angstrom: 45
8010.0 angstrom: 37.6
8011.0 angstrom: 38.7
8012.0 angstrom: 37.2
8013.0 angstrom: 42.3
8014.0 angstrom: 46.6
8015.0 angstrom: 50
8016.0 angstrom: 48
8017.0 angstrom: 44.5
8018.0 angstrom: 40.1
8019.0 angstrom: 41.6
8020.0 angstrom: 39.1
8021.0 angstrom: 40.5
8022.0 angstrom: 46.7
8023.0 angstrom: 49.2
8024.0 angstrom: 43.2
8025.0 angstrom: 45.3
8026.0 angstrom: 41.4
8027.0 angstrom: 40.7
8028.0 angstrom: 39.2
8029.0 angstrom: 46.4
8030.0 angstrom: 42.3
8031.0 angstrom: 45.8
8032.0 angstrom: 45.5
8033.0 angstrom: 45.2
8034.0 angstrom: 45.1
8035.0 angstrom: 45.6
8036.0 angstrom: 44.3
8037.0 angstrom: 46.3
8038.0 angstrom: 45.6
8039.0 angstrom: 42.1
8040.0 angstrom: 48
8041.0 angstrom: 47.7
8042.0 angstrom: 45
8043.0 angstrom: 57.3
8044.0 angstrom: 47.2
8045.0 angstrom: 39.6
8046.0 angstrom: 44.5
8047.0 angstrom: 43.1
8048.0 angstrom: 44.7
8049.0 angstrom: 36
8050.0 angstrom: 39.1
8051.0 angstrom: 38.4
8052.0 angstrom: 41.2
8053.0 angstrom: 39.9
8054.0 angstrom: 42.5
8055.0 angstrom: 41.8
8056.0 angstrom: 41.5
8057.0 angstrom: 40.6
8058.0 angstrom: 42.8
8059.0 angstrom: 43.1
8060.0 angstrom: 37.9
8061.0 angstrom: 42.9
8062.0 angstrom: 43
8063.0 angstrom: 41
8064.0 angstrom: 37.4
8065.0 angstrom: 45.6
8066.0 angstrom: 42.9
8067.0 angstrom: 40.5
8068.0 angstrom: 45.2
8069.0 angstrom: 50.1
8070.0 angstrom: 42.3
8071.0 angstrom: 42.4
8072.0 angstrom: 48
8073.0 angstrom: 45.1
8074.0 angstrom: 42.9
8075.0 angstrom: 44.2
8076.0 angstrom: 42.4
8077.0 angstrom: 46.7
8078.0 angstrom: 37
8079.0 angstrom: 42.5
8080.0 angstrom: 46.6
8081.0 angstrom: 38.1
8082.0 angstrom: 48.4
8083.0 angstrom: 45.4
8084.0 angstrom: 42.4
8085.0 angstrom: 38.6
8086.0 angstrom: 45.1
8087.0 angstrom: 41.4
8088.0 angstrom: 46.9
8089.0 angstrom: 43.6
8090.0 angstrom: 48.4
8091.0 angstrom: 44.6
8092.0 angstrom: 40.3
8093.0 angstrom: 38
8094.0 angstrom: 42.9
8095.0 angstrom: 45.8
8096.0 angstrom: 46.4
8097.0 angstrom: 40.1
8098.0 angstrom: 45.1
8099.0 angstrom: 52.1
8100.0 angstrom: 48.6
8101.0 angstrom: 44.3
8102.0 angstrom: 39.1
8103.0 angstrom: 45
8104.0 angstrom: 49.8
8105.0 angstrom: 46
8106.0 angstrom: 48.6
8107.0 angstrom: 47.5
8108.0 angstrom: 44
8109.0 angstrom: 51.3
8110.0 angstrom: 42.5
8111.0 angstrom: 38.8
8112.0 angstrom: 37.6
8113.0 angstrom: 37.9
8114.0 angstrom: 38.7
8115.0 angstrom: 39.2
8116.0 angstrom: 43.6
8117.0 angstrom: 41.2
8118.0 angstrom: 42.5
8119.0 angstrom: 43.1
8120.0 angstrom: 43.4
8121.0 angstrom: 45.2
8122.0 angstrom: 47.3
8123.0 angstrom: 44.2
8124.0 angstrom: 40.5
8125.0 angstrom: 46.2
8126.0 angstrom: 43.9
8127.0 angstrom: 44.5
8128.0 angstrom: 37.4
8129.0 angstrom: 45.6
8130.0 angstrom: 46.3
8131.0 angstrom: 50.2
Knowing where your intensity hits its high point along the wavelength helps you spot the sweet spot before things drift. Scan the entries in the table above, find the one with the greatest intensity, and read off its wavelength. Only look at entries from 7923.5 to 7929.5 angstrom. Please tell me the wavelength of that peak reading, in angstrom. 7925.0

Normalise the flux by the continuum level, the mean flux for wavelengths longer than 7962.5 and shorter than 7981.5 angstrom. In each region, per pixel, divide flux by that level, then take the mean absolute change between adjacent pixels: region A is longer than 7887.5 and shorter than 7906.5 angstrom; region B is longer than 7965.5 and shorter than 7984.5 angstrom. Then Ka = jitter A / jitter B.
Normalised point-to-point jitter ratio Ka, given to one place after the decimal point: 0.9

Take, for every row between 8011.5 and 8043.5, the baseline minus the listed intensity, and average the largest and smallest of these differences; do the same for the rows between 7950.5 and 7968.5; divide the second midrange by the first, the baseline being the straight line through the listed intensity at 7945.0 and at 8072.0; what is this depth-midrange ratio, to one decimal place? 17.4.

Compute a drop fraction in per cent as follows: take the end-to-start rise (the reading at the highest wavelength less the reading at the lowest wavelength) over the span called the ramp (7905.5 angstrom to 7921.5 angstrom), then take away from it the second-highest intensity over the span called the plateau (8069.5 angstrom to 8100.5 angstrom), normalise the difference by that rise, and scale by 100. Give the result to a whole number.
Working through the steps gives -1700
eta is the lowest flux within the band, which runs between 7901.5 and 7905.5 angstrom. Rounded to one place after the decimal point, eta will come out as 40.1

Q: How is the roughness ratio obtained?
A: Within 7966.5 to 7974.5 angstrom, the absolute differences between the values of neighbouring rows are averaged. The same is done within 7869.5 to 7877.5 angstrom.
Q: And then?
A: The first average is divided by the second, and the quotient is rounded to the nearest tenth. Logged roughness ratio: 1.1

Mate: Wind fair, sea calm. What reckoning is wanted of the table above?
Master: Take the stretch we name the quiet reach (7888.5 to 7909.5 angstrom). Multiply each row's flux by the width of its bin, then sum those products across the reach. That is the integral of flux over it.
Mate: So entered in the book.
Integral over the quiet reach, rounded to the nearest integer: 891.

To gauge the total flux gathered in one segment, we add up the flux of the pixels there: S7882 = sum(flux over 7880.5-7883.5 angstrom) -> 125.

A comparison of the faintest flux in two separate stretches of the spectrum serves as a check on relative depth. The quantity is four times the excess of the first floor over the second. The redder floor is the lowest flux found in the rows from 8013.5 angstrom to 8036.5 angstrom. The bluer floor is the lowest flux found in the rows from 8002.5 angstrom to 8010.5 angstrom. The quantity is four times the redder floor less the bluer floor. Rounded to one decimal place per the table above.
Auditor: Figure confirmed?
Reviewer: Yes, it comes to 6.0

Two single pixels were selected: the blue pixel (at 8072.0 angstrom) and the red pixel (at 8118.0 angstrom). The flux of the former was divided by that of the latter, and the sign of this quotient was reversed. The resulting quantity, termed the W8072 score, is -1.13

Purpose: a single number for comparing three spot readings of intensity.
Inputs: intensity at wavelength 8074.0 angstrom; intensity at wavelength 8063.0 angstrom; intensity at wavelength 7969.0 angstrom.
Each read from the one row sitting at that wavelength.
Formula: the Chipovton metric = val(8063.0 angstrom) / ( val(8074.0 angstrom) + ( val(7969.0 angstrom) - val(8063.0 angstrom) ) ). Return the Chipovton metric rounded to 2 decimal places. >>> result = 0.82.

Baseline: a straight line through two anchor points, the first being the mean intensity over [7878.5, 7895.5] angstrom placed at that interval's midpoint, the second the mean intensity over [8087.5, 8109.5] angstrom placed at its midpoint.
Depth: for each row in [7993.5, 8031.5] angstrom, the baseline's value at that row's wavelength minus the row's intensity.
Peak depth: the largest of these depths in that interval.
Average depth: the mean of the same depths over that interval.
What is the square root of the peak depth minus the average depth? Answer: 3.3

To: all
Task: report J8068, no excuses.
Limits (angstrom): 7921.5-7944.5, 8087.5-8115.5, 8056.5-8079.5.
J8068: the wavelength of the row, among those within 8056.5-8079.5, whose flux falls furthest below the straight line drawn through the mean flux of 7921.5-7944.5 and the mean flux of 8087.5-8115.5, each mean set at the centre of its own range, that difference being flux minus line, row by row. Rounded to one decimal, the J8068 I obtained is 8078.0 angstrom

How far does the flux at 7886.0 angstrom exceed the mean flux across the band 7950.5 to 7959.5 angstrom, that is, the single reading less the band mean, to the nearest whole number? 6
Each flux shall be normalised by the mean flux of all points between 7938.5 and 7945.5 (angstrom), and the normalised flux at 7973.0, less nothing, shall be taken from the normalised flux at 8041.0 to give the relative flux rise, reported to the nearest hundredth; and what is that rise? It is 0.17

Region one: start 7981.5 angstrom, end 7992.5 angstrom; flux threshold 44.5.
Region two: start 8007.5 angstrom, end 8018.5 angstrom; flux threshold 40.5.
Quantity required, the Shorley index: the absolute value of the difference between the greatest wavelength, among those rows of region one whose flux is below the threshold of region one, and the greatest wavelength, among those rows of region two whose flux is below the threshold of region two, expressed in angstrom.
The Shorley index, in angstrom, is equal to 26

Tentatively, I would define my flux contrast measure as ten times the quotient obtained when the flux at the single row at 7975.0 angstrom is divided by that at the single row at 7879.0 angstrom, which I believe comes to 8.8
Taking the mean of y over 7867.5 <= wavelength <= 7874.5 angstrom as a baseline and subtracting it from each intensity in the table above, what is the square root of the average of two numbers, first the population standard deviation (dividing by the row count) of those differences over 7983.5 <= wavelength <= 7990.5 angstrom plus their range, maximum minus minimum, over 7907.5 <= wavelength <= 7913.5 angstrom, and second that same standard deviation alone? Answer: 4.32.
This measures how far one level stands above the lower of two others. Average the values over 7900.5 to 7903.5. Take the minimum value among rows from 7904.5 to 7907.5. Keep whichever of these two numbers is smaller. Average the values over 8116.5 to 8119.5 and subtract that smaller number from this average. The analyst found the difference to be 5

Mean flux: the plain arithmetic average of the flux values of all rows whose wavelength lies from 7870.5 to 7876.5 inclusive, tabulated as 43.4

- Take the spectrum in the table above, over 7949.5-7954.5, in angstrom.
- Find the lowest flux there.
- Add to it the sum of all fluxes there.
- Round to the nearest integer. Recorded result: 241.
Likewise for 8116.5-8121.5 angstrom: 257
